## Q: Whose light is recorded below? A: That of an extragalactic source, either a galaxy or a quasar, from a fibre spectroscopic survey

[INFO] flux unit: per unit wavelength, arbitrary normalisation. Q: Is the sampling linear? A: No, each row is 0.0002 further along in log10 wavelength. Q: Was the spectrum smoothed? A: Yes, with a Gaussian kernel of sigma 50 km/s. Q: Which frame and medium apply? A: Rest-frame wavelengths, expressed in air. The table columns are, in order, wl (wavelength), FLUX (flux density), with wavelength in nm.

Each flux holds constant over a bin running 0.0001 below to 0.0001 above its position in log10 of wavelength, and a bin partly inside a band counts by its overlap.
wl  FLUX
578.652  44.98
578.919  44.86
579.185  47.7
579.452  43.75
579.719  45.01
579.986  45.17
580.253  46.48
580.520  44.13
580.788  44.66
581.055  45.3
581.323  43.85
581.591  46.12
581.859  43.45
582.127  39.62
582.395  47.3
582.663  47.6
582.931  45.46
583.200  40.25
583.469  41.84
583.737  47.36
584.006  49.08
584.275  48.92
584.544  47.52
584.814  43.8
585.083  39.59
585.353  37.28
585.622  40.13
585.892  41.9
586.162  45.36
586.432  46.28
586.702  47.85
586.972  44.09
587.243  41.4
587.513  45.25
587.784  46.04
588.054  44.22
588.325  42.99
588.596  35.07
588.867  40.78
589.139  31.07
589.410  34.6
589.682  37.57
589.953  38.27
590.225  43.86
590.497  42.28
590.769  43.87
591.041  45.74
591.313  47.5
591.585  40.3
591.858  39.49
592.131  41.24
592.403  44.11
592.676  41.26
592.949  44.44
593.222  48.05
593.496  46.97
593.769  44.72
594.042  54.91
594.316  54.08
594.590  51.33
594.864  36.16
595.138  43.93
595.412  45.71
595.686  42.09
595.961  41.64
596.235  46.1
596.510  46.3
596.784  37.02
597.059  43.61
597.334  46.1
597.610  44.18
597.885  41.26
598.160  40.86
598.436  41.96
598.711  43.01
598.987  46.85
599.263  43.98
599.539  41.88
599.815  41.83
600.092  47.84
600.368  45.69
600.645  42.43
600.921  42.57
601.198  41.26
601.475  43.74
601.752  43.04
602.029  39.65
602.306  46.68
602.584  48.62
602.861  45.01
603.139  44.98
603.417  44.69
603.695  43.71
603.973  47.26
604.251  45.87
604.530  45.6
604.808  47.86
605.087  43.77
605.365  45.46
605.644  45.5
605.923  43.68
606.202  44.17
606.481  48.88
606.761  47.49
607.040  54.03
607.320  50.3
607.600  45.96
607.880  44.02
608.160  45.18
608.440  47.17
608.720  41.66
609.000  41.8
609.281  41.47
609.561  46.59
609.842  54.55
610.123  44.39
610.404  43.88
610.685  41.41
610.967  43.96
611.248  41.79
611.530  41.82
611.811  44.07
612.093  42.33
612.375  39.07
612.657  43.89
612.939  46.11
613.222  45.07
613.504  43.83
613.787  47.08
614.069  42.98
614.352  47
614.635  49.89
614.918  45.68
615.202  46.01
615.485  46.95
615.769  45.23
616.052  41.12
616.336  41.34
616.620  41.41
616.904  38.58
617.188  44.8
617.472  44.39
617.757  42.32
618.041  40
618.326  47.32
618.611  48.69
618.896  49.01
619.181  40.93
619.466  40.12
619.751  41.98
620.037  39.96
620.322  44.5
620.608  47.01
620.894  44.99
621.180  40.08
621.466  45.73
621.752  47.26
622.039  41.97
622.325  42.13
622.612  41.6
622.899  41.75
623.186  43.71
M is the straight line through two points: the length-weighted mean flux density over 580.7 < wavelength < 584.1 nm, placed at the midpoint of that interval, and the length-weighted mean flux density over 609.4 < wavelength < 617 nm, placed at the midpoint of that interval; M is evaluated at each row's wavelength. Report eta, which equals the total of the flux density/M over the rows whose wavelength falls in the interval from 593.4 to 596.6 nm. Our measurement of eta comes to 12.4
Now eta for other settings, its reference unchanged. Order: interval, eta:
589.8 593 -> 11.5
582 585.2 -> 12.0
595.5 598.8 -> 11.5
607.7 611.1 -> 12.1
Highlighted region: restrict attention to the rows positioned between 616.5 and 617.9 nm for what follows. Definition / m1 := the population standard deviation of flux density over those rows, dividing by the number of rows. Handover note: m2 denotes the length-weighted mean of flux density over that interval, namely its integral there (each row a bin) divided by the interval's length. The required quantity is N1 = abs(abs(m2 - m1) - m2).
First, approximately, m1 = 2.2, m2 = 42.3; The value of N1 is 2.2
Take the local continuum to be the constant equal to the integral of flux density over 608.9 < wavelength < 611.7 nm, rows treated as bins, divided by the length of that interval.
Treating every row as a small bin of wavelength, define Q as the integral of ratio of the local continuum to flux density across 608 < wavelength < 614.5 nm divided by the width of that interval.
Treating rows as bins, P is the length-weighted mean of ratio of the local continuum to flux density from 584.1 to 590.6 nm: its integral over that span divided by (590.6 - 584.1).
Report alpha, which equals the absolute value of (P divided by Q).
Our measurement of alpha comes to 1.06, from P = 1.07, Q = 1.00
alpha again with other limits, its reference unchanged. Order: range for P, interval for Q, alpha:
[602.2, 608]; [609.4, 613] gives 0.95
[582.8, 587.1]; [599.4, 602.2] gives 0.98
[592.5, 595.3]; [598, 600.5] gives 0.95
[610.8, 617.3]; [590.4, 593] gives 0.98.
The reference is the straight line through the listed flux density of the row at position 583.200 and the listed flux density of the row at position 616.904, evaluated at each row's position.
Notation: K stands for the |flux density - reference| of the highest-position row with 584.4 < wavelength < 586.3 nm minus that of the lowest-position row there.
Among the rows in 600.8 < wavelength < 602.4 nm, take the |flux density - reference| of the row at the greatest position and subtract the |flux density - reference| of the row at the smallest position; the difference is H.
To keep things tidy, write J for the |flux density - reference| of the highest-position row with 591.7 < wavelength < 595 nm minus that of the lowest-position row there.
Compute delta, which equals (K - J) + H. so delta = -1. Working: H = 4.2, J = 3.2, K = -2.1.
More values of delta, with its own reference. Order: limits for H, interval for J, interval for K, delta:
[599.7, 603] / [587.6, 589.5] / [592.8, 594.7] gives 11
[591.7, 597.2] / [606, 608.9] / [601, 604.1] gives 12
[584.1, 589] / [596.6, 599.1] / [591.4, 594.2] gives 2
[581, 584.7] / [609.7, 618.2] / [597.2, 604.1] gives 18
